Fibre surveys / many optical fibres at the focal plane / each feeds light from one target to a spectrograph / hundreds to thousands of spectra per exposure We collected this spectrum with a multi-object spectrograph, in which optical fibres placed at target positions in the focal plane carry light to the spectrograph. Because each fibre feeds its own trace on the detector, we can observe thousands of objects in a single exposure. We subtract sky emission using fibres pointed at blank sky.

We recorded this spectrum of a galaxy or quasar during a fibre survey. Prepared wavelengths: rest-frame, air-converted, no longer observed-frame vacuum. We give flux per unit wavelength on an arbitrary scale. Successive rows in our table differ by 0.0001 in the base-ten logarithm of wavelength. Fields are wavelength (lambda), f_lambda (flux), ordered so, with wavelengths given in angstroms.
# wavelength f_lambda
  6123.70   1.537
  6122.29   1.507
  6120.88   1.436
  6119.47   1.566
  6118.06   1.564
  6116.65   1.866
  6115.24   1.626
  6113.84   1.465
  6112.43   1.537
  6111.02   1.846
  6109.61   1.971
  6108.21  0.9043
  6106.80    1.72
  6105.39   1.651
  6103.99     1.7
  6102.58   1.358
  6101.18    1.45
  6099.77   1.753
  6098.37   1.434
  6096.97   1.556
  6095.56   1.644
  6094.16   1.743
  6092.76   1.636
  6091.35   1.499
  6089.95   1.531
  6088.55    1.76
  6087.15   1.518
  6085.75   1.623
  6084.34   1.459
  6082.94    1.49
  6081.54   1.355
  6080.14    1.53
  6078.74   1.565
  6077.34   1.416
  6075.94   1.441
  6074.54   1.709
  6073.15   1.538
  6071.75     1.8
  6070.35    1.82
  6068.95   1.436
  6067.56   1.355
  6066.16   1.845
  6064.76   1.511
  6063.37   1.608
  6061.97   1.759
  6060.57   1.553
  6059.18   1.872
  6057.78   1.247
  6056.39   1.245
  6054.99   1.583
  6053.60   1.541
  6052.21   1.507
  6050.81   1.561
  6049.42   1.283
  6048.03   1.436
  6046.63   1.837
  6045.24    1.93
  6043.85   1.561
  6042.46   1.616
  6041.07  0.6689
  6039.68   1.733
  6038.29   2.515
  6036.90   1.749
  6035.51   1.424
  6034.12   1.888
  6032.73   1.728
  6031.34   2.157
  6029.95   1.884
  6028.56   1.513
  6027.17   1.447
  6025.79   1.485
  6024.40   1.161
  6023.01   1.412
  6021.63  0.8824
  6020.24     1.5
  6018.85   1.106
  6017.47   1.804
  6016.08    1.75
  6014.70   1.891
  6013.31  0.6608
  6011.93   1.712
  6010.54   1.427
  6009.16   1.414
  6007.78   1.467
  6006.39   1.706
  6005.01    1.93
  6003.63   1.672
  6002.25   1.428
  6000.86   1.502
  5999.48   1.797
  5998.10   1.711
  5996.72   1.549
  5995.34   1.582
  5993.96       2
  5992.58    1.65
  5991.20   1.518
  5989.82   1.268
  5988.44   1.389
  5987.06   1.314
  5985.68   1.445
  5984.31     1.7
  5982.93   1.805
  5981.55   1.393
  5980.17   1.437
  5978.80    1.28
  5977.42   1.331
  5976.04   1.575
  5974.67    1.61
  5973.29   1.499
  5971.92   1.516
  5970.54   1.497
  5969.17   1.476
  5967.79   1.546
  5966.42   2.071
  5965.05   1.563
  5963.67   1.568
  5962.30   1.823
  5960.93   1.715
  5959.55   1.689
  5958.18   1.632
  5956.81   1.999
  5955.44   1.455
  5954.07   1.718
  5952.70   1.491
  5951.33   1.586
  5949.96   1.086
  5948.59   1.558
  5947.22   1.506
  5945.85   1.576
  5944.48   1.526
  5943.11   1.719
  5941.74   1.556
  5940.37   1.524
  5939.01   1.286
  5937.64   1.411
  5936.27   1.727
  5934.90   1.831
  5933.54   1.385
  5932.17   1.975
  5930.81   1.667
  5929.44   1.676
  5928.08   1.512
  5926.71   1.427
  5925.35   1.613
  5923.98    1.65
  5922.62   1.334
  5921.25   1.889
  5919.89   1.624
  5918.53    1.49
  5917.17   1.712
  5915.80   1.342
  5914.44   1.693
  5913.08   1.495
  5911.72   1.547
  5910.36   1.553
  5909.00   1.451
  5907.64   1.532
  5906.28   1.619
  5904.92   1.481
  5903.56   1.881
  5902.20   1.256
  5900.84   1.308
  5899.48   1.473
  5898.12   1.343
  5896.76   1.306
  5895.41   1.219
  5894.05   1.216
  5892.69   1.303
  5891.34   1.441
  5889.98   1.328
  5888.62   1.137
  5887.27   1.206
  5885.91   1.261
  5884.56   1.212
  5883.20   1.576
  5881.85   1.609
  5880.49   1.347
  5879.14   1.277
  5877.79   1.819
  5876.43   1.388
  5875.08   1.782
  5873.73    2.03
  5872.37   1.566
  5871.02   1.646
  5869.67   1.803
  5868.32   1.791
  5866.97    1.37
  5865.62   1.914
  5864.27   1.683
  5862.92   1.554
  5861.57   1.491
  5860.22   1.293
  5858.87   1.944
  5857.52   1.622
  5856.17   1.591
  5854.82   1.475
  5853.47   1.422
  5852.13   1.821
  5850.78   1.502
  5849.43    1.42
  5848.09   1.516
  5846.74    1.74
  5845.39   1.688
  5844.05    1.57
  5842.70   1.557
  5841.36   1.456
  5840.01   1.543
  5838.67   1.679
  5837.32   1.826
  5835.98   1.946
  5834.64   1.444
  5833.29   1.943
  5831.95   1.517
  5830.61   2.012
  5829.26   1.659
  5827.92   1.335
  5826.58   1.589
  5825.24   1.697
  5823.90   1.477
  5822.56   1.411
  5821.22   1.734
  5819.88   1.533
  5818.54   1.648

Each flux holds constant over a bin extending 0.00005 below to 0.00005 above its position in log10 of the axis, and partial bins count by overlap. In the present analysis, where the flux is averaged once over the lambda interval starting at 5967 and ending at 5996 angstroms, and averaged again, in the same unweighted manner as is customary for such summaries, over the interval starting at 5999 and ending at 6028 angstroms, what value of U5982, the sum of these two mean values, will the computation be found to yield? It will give 3.00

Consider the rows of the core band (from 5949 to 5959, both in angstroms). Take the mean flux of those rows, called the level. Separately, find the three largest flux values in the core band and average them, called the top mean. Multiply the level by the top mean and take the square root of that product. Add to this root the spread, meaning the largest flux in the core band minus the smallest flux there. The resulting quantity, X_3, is 2.6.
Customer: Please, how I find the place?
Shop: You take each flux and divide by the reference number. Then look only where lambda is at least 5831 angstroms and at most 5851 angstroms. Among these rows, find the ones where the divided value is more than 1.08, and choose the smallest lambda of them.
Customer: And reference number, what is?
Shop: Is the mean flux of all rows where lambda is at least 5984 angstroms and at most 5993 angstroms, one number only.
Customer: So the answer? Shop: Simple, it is 5833.29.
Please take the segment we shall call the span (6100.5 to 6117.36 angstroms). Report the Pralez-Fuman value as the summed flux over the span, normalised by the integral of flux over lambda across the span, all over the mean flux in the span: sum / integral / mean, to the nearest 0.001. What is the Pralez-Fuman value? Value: 0.447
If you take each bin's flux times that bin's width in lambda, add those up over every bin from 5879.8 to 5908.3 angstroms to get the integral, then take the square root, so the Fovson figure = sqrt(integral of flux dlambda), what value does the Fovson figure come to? 6.3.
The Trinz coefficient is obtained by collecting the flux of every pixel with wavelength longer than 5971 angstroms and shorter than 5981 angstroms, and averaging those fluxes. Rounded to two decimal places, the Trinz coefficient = 1.46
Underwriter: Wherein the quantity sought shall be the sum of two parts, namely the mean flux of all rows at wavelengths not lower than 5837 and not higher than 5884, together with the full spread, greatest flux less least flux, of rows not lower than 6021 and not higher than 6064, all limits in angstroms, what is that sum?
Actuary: 3.45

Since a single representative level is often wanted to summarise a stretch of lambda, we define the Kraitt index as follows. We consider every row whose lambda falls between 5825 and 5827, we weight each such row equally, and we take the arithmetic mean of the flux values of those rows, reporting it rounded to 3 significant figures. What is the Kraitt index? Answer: 1.64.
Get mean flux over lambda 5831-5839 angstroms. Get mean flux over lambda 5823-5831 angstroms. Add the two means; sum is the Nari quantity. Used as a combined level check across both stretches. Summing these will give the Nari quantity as 3.35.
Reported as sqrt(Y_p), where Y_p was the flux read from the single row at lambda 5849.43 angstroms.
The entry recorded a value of 1.19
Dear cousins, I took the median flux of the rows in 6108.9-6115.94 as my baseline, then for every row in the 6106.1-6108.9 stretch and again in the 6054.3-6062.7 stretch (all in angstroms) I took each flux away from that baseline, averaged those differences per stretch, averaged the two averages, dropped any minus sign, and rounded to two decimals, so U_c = 0.20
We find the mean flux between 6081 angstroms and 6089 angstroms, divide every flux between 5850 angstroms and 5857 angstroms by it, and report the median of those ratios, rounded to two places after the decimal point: 0.98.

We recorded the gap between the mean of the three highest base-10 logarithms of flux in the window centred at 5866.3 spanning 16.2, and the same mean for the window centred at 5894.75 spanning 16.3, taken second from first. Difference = 0.14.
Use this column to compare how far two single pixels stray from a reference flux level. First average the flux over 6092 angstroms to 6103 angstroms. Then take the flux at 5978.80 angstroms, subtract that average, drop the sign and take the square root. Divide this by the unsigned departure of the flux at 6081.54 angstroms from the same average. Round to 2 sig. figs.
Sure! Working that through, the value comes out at 2.5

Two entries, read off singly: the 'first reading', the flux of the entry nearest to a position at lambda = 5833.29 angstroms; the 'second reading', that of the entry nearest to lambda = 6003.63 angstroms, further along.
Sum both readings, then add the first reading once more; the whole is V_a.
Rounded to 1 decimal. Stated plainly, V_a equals 5.6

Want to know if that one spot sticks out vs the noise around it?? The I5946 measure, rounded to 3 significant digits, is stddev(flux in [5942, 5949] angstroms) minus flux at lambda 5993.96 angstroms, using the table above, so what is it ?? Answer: -1.92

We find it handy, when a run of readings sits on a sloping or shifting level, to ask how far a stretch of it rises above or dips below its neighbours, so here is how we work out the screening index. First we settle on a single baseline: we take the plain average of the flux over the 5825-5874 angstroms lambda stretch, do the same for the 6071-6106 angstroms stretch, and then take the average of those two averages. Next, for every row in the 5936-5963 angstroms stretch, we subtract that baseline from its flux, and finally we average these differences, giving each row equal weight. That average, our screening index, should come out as -0.02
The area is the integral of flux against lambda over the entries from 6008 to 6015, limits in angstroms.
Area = 9.8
